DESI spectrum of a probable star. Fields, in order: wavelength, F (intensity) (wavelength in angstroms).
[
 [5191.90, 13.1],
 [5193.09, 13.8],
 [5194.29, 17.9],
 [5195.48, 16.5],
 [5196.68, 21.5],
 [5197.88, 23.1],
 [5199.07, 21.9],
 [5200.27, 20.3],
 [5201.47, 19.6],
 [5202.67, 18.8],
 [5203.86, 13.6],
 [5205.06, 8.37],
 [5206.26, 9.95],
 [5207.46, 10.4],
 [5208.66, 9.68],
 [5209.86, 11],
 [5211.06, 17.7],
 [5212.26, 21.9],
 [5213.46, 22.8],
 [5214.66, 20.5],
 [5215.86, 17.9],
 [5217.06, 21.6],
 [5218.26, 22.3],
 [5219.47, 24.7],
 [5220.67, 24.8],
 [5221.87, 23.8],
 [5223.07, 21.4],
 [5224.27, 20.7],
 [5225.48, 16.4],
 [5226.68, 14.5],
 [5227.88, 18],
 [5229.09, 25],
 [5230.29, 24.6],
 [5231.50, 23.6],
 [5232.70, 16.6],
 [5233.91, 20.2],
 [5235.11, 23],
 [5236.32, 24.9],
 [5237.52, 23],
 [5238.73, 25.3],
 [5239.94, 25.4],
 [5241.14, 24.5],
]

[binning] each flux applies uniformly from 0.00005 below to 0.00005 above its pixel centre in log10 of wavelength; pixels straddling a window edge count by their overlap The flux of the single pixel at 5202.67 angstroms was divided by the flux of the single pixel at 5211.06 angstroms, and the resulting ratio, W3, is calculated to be 1.1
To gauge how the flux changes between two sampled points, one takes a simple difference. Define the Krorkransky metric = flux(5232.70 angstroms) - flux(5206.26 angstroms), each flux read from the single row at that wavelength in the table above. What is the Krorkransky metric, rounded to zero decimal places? 7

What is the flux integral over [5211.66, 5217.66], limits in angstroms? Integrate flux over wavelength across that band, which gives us 126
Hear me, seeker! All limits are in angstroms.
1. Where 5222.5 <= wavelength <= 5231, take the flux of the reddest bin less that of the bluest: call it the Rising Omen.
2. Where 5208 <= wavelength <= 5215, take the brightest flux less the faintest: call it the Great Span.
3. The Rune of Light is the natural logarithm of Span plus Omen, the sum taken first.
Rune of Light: 2.79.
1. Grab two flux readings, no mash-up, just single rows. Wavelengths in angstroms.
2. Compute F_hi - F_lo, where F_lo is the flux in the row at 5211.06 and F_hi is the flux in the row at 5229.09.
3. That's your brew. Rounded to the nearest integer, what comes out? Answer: 7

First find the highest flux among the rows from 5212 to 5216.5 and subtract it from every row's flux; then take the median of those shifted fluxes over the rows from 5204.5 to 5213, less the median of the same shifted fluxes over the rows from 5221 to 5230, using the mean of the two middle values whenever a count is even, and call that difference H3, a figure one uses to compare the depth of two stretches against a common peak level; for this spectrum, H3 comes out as -10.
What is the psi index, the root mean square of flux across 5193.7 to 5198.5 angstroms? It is 19.9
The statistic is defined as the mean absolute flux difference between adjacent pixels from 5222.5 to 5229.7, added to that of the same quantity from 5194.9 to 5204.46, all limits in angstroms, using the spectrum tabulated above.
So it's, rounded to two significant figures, 5.8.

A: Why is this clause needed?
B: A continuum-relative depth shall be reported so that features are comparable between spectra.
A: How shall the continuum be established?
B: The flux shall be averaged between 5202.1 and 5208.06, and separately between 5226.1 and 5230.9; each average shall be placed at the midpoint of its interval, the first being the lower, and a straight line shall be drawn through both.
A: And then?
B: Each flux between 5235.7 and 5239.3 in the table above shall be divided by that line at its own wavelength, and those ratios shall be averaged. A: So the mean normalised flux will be 1.03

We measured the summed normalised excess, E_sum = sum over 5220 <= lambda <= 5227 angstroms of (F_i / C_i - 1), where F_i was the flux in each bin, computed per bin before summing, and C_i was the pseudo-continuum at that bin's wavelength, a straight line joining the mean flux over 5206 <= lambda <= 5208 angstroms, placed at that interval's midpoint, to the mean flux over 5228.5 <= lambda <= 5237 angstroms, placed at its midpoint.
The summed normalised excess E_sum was 0.8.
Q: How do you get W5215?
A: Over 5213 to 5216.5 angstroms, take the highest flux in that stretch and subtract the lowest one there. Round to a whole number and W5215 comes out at 5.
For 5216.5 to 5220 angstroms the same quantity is 3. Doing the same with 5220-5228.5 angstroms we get 10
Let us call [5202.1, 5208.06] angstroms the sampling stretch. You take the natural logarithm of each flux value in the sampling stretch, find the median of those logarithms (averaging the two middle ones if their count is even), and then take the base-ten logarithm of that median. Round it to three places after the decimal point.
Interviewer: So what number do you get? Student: 0.370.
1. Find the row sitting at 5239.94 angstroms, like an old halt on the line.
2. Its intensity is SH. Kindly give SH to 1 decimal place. 25.4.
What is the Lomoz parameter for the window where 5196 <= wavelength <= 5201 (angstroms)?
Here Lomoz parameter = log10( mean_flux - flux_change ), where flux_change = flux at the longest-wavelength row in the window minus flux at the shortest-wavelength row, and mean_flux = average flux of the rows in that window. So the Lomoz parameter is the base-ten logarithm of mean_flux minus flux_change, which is 1.36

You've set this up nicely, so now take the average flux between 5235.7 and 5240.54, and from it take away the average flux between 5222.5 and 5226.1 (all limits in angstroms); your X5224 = 5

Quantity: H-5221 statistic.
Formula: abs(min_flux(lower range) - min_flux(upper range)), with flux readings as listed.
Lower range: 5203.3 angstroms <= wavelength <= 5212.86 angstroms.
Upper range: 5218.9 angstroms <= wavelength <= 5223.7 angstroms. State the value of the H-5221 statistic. 13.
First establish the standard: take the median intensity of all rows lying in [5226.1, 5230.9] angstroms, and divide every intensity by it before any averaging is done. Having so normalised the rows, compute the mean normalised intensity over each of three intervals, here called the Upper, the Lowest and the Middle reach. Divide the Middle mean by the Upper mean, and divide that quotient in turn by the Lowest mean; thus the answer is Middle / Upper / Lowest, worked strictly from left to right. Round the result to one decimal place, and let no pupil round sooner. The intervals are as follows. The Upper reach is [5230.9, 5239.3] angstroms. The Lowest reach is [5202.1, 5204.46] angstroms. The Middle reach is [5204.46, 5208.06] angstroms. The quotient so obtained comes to 0.6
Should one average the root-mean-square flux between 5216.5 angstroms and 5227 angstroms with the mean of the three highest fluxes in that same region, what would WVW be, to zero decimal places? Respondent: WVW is 23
